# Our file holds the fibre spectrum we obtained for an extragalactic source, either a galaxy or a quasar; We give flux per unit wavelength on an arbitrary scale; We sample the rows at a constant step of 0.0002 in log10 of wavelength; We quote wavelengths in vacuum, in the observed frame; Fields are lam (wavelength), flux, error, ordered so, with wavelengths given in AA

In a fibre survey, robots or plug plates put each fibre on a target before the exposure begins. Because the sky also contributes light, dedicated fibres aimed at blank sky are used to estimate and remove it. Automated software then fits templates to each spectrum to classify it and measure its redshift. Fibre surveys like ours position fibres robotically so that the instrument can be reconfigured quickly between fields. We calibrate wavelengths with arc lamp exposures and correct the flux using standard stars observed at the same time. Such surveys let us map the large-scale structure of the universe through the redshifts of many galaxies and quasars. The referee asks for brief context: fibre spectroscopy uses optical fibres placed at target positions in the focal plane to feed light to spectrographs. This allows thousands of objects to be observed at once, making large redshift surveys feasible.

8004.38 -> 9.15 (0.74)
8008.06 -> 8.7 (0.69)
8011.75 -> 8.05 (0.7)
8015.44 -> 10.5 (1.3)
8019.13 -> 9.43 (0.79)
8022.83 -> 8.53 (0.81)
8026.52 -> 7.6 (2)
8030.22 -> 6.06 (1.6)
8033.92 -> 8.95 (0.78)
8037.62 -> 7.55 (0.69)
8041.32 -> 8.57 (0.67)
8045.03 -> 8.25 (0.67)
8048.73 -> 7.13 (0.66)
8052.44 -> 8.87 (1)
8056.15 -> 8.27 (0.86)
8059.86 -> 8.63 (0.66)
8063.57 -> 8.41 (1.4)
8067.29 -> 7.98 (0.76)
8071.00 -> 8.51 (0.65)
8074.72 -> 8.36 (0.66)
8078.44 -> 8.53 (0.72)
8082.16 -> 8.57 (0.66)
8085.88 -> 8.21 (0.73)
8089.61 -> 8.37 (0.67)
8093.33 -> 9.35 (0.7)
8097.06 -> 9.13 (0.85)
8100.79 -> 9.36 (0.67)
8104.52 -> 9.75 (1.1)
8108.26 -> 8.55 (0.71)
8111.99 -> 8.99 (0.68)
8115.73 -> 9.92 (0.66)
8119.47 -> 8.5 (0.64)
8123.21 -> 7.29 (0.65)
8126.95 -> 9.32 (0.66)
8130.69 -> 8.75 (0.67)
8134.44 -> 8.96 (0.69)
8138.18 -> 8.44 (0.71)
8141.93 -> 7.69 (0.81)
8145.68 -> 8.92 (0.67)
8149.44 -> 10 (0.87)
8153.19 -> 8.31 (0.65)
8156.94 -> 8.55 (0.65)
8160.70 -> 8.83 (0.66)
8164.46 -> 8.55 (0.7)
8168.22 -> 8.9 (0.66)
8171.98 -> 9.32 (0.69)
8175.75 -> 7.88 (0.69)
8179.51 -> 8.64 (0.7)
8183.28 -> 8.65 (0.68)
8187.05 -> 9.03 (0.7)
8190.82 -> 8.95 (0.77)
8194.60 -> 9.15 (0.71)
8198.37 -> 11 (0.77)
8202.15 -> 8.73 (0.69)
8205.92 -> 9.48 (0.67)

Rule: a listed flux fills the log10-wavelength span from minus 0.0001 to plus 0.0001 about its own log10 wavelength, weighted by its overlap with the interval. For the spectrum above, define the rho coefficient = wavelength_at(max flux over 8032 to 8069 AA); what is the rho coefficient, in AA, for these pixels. 8033.92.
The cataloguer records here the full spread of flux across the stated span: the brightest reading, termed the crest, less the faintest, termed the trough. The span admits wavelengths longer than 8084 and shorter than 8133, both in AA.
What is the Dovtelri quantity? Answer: 2.6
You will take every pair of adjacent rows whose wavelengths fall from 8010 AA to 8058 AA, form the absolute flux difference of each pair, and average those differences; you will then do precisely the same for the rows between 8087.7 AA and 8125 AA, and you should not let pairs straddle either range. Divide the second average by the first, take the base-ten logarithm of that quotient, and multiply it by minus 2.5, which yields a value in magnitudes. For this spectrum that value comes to 0.58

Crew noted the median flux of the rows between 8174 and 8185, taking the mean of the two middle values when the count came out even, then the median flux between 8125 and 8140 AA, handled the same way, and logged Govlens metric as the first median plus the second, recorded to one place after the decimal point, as 17.5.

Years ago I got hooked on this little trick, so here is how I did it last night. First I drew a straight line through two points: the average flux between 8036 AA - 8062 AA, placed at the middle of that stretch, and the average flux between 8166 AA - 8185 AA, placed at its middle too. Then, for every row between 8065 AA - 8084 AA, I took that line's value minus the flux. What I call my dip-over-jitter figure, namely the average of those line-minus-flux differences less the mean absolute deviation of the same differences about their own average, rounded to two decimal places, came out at -0.27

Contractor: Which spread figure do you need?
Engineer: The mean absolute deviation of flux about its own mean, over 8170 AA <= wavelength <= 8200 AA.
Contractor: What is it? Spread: 0.6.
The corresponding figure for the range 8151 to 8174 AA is 0.3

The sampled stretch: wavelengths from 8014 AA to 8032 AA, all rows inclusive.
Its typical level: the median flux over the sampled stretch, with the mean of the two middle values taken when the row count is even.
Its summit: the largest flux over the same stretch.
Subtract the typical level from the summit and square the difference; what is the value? 3.88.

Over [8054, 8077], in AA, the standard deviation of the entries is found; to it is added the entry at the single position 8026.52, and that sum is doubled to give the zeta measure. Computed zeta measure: 15.6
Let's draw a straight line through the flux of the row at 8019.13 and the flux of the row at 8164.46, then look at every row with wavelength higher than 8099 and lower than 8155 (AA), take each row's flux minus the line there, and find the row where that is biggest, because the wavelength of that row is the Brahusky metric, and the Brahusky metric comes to 8149.44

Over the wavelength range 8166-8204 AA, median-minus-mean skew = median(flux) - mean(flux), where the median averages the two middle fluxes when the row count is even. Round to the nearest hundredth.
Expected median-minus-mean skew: -0.10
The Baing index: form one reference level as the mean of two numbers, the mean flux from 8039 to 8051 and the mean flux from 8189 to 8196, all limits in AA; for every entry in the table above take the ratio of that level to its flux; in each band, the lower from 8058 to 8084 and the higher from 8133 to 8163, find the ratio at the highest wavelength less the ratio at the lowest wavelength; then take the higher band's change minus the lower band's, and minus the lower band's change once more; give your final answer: 0.00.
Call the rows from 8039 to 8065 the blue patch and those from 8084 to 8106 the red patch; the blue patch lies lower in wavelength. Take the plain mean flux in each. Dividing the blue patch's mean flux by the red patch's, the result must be 0.92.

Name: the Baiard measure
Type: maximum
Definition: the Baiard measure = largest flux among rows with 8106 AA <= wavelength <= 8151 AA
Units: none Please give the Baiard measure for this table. 10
